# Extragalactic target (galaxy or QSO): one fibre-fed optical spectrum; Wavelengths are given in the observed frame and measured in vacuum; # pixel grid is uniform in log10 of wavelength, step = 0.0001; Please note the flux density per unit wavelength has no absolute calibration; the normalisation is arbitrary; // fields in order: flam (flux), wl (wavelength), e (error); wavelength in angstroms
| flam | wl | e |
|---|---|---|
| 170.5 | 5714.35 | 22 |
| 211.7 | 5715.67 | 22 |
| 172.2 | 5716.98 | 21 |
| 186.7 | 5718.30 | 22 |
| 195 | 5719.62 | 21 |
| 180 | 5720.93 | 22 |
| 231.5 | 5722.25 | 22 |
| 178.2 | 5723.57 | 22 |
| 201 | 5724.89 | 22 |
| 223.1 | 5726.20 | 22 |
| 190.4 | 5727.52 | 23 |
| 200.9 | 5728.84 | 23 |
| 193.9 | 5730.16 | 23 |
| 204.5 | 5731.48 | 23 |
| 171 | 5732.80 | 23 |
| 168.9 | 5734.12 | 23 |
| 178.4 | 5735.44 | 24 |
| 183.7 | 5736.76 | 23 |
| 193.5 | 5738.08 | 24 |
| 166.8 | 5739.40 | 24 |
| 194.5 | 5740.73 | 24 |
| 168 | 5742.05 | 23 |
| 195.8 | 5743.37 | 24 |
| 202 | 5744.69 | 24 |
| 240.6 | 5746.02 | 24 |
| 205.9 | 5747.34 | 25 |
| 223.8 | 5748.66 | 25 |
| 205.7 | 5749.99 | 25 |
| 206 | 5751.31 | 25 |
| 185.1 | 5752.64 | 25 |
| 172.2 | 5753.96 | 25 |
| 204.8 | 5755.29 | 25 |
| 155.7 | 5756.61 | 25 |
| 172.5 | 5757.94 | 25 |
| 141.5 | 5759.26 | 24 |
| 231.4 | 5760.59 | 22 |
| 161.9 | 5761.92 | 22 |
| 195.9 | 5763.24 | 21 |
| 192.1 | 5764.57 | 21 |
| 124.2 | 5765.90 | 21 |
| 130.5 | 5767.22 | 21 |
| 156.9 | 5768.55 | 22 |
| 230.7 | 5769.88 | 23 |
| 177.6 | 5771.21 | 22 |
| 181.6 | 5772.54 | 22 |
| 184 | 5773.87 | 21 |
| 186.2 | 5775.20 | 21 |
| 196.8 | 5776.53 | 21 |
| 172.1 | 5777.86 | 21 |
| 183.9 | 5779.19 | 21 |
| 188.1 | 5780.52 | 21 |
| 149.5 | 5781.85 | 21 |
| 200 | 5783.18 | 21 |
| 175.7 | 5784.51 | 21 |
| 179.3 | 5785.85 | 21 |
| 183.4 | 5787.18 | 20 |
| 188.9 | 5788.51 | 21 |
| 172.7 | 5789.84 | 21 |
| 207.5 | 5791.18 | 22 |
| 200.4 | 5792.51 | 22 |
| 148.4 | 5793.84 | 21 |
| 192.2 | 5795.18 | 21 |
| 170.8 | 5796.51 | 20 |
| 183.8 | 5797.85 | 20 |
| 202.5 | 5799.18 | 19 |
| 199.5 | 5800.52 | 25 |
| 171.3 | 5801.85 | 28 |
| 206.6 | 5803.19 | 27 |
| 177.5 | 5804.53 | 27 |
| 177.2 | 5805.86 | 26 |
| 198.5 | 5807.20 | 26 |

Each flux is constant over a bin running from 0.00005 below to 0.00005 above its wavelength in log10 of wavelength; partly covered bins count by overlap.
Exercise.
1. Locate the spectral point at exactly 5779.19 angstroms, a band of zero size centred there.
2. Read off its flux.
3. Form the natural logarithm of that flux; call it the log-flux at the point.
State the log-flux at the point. 5.21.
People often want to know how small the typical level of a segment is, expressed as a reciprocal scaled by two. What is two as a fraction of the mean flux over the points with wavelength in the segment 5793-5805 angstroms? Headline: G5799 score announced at 0.0109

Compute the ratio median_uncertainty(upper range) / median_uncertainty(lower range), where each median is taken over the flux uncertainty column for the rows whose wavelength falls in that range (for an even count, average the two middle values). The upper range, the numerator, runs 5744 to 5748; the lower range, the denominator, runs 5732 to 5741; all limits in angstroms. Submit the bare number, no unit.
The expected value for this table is 1.00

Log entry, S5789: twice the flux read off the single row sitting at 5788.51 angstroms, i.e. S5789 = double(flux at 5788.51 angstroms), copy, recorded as 378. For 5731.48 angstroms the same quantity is 409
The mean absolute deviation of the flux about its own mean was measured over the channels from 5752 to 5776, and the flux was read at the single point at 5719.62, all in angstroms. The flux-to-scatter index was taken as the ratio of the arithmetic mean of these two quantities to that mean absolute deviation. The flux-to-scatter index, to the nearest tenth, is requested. 4.9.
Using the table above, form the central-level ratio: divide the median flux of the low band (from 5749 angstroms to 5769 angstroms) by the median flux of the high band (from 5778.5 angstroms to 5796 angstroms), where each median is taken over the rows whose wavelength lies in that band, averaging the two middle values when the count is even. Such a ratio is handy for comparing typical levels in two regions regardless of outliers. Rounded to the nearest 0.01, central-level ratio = 0.94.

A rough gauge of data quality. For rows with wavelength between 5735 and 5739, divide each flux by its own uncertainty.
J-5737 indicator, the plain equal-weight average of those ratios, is 7.8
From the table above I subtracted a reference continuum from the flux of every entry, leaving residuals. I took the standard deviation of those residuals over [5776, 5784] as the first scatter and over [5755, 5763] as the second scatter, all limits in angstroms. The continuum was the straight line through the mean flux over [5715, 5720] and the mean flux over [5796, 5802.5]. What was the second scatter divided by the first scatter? 1.8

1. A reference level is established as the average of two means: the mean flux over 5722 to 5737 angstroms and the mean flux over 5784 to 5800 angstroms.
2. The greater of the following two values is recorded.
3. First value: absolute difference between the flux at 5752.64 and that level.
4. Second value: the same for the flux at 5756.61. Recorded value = 33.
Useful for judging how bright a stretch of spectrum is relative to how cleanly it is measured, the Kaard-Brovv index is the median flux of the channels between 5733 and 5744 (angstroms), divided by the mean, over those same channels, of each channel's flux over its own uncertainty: 23.6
